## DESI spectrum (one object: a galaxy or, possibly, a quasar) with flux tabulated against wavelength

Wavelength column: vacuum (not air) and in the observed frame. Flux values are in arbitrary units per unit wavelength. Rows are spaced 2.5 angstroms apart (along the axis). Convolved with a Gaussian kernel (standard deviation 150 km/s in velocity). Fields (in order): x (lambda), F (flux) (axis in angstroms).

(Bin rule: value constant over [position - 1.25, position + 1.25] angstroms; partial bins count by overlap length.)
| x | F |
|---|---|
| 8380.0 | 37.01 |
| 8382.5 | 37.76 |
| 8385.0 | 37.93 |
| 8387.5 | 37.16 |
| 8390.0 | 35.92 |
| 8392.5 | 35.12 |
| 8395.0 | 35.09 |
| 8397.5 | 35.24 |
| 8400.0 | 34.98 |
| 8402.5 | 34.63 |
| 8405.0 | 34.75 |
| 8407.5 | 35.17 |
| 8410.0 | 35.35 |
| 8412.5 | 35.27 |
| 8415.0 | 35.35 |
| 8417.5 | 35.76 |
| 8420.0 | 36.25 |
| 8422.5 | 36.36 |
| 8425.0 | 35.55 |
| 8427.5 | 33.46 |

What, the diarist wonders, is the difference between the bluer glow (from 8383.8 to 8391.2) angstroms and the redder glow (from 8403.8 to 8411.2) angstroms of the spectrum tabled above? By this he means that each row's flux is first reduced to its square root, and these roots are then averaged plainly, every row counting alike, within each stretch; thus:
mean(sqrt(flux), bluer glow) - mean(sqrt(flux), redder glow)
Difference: 0.16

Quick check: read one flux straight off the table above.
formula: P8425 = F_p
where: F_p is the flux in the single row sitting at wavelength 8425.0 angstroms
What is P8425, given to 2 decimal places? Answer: 35.55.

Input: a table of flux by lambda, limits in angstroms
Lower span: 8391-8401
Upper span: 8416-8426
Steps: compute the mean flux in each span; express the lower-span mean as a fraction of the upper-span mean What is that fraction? 0.98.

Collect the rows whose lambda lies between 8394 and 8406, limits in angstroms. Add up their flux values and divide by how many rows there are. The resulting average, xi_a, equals 34.9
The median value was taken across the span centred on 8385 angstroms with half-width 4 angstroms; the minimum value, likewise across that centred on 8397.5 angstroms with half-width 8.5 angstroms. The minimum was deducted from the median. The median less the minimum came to 3.1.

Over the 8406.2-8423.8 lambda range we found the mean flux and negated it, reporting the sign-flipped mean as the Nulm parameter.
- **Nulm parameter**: -35.6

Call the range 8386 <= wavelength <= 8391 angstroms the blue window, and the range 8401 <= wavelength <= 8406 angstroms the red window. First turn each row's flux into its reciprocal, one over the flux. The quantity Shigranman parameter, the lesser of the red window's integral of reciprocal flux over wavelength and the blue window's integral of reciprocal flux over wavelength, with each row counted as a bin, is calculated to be 0.137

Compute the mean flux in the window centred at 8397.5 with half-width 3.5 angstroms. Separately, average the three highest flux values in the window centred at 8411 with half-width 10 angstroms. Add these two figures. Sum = 70.9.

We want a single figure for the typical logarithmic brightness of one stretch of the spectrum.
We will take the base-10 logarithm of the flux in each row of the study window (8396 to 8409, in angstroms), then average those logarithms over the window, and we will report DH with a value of 1.54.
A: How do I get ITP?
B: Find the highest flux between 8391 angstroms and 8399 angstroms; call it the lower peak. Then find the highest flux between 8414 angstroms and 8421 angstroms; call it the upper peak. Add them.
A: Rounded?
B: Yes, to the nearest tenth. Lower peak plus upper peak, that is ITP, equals 71.5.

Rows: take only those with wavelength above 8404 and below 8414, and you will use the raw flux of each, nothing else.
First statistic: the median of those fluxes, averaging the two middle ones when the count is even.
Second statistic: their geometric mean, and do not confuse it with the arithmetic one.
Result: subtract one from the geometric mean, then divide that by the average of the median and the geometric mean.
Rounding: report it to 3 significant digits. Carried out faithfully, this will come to 0.970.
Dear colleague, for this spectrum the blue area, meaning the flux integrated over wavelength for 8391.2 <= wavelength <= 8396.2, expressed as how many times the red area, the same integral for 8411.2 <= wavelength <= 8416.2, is 0.99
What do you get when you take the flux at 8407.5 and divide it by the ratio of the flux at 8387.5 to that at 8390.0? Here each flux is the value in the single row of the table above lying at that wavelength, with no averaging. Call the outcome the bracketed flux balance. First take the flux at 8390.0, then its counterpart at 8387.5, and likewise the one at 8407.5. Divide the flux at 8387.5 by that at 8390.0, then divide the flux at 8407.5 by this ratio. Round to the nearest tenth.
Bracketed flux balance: 34.0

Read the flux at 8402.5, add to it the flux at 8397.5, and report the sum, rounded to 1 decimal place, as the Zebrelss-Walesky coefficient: 69.9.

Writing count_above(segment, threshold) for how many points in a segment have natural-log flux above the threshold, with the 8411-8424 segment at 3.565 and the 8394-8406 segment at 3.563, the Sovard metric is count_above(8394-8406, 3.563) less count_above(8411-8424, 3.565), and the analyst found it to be -4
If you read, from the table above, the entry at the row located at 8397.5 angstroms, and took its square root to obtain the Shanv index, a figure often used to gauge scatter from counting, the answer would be 5.94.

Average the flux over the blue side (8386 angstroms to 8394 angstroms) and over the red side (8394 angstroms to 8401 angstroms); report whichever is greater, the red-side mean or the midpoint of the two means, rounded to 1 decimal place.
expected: 35.6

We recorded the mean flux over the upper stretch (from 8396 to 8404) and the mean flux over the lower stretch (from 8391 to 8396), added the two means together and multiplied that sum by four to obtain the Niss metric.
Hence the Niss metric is 280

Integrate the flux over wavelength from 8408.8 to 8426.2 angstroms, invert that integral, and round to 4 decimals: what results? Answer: 0.0016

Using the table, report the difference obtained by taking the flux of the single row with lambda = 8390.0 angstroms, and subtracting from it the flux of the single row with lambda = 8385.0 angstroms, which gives -2.0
